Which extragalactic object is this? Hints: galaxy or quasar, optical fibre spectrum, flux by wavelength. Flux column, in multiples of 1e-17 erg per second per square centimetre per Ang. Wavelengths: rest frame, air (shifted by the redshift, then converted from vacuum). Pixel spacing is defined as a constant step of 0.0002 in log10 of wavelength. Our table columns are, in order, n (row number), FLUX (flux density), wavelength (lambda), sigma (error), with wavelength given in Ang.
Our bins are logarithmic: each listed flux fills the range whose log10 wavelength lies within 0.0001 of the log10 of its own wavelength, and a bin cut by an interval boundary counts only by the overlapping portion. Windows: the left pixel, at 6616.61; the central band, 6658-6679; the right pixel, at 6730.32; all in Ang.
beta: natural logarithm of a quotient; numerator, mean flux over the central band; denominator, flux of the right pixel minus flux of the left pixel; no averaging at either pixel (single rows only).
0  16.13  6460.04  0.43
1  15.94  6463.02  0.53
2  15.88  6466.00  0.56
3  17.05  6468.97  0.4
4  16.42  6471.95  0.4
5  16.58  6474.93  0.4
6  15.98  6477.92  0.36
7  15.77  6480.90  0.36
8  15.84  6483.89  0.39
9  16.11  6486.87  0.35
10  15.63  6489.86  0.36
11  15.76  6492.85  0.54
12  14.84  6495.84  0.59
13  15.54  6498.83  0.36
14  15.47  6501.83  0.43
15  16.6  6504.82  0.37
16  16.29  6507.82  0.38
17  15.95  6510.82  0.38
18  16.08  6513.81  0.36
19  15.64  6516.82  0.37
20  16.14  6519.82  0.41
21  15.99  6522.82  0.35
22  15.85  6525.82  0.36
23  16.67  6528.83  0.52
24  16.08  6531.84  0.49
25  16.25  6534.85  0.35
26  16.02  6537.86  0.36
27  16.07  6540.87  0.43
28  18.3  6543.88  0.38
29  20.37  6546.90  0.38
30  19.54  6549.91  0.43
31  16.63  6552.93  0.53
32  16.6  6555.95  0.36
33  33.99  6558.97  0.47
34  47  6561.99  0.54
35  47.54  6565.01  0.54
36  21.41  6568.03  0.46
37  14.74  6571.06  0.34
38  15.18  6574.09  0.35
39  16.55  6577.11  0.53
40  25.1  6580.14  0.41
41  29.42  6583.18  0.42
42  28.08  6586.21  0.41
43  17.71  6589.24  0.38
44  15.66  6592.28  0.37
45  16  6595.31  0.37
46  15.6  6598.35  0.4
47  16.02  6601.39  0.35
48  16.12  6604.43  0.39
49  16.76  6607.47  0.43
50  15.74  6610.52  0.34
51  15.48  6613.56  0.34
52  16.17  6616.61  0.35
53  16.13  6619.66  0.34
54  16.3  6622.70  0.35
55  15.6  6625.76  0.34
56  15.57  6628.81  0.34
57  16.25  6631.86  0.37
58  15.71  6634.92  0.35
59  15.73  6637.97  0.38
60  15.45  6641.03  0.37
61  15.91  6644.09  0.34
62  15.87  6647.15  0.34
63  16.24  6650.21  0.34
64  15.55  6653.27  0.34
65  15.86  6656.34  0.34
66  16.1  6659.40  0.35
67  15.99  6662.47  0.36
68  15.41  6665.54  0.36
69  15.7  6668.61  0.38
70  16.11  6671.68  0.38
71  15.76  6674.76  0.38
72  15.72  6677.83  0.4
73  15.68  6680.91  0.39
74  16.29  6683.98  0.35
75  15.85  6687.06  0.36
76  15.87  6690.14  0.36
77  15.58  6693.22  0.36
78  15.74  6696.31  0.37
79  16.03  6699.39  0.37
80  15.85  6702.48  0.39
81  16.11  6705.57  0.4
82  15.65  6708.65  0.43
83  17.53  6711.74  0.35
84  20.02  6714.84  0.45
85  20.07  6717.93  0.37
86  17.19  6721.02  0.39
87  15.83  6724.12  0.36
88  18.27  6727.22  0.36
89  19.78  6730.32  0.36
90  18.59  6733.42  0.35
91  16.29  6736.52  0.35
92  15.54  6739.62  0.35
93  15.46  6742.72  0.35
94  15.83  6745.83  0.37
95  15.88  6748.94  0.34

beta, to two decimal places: 1.48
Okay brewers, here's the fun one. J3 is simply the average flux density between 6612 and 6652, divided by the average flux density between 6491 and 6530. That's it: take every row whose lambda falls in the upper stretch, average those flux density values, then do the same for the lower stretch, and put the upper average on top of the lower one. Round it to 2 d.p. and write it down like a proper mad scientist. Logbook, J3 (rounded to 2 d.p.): 1.00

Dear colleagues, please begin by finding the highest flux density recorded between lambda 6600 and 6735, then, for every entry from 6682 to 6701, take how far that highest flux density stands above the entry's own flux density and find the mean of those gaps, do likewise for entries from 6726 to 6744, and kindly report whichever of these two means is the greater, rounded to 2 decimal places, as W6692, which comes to 4.18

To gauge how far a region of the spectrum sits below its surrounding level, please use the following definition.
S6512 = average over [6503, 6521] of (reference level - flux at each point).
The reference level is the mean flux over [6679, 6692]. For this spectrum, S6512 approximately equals -0.19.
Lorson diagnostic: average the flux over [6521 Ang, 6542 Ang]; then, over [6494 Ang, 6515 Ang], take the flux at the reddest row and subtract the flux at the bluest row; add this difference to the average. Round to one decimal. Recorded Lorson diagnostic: 17.4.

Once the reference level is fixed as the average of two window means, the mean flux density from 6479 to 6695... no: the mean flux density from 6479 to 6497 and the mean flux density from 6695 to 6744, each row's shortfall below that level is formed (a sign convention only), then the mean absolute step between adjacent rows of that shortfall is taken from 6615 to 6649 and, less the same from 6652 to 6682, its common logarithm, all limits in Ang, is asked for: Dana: -1.5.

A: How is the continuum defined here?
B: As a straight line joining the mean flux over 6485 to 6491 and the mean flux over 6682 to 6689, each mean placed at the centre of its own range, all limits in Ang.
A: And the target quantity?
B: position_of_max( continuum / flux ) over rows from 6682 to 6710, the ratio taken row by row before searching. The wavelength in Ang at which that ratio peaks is 6693.22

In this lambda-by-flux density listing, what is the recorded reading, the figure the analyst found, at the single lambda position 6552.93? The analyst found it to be 16.63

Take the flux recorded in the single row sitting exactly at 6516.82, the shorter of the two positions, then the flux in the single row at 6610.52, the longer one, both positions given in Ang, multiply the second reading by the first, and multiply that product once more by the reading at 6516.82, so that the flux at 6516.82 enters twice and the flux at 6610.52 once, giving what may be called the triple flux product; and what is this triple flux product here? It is 3850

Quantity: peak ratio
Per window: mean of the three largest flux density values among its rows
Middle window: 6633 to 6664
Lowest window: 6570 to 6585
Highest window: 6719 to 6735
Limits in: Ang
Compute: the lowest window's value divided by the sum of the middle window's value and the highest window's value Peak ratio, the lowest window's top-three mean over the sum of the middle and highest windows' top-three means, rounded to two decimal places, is 0.68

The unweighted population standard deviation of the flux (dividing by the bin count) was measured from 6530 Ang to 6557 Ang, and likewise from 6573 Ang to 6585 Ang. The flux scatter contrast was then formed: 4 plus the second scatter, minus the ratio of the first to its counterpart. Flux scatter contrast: 10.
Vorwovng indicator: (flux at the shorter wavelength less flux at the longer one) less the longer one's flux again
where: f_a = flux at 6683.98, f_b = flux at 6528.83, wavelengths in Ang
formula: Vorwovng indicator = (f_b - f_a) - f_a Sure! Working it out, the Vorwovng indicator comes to -15.9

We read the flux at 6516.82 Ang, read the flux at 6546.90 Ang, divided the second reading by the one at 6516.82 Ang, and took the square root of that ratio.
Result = 1.14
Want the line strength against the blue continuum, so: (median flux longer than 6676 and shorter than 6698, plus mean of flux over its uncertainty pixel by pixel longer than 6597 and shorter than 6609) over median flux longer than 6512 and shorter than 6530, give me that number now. 3.56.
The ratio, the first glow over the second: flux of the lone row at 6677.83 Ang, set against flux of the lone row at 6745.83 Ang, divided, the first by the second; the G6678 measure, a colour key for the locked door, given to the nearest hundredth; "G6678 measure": 0.99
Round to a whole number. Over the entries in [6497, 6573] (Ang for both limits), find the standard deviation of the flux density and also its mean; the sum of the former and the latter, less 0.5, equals 28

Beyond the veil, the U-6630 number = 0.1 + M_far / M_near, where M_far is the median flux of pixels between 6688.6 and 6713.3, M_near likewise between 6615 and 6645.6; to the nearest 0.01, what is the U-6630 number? 1.10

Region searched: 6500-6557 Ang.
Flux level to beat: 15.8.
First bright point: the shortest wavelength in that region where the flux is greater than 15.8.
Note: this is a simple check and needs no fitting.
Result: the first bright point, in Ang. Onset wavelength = 6504.82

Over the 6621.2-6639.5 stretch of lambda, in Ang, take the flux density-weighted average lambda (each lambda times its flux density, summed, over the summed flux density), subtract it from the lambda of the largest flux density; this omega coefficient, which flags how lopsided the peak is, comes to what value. -7.6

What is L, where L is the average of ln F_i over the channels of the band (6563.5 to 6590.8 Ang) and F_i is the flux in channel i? 3.11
